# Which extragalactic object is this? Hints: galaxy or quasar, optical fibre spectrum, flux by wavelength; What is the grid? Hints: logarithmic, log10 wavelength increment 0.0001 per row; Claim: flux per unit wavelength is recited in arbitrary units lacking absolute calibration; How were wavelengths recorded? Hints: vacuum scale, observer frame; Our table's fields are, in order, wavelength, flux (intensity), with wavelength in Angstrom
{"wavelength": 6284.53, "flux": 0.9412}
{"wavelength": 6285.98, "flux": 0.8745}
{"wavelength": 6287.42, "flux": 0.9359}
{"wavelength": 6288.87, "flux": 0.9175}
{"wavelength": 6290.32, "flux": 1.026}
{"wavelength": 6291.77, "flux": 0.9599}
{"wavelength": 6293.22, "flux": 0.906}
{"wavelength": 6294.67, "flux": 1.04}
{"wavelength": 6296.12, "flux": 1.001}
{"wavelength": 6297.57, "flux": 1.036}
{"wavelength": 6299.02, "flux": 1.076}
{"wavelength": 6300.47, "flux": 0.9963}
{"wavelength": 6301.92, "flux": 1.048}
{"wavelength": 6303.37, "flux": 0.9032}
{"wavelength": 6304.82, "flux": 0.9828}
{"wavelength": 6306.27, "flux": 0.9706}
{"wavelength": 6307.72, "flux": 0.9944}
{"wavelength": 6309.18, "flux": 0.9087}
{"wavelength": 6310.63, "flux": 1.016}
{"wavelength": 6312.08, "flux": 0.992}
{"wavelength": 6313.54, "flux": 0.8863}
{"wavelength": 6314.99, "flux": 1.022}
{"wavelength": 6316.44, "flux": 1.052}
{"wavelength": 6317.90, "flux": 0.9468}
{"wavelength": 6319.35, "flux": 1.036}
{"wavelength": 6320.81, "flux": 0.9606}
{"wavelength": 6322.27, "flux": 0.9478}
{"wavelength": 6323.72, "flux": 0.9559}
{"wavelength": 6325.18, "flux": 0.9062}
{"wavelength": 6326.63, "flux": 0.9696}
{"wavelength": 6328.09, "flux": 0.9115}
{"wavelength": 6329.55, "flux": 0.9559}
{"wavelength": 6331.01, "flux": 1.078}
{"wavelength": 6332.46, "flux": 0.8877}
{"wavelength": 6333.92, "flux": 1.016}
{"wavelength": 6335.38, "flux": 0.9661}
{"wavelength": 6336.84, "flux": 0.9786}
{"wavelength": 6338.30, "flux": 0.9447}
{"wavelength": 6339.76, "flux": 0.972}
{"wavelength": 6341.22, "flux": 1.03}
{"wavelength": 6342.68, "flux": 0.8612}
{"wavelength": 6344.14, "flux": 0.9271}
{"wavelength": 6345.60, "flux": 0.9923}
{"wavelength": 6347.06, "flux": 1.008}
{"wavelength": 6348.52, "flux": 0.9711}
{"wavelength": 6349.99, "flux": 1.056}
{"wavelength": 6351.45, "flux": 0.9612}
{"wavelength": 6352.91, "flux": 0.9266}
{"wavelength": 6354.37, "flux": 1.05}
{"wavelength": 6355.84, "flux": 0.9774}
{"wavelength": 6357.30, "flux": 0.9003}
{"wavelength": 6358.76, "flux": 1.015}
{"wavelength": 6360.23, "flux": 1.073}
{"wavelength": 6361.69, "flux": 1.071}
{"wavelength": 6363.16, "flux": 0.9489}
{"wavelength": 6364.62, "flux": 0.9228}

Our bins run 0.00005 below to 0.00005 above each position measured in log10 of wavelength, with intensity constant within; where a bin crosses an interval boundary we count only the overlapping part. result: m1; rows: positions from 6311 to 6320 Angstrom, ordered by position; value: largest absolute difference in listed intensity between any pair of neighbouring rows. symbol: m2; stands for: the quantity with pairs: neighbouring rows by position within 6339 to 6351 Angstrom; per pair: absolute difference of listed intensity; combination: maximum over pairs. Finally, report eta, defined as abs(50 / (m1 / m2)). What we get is 62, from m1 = 0.136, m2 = 0.17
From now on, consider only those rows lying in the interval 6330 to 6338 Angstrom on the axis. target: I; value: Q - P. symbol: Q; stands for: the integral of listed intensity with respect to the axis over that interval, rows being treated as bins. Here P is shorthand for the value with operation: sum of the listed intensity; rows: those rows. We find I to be 2.93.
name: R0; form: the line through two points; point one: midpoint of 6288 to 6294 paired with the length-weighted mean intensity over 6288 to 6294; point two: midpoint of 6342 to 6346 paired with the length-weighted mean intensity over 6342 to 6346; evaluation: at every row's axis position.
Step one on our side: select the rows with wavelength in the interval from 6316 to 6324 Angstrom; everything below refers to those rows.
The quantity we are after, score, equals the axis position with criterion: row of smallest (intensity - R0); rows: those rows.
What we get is 6317.90 Angstrom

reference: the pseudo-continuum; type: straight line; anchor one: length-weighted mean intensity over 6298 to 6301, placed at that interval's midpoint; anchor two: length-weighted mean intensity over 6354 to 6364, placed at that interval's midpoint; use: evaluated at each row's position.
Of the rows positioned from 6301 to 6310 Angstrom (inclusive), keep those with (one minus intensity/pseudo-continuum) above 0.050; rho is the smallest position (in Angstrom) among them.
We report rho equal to 6303.37 Angstrom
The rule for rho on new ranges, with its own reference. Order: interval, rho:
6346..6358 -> 6352.91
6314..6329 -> 6317.90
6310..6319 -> 6313.54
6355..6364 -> 6357.30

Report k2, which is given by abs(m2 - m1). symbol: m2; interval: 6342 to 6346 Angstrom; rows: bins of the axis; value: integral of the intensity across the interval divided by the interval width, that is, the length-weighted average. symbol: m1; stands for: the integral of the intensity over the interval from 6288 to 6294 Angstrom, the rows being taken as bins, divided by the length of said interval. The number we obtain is 0.029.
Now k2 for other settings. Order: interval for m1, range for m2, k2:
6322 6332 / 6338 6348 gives 0.003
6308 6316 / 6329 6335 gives 0.015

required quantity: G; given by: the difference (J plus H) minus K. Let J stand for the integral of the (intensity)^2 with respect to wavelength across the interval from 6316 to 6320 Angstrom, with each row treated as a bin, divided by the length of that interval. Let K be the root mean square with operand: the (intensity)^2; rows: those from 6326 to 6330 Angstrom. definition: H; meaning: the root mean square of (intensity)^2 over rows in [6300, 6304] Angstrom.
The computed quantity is 1.10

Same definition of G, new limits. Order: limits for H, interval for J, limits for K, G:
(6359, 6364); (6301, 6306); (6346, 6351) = 1.01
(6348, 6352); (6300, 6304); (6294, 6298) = 0.92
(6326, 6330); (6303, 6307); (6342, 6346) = 0.95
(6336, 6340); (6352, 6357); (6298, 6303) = 0.80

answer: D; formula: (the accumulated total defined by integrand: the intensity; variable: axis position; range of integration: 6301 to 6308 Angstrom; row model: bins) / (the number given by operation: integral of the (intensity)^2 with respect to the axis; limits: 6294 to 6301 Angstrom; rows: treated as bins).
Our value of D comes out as 0.92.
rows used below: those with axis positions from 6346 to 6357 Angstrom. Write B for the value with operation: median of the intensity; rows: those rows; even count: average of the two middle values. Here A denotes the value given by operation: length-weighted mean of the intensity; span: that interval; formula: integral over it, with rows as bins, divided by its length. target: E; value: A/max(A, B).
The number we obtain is 1.00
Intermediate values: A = 0.99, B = 0.98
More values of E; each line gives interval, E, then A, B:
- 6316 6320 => 0.97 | 1.01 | 1.04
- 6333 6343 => 1.00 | 0.97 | 0.97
